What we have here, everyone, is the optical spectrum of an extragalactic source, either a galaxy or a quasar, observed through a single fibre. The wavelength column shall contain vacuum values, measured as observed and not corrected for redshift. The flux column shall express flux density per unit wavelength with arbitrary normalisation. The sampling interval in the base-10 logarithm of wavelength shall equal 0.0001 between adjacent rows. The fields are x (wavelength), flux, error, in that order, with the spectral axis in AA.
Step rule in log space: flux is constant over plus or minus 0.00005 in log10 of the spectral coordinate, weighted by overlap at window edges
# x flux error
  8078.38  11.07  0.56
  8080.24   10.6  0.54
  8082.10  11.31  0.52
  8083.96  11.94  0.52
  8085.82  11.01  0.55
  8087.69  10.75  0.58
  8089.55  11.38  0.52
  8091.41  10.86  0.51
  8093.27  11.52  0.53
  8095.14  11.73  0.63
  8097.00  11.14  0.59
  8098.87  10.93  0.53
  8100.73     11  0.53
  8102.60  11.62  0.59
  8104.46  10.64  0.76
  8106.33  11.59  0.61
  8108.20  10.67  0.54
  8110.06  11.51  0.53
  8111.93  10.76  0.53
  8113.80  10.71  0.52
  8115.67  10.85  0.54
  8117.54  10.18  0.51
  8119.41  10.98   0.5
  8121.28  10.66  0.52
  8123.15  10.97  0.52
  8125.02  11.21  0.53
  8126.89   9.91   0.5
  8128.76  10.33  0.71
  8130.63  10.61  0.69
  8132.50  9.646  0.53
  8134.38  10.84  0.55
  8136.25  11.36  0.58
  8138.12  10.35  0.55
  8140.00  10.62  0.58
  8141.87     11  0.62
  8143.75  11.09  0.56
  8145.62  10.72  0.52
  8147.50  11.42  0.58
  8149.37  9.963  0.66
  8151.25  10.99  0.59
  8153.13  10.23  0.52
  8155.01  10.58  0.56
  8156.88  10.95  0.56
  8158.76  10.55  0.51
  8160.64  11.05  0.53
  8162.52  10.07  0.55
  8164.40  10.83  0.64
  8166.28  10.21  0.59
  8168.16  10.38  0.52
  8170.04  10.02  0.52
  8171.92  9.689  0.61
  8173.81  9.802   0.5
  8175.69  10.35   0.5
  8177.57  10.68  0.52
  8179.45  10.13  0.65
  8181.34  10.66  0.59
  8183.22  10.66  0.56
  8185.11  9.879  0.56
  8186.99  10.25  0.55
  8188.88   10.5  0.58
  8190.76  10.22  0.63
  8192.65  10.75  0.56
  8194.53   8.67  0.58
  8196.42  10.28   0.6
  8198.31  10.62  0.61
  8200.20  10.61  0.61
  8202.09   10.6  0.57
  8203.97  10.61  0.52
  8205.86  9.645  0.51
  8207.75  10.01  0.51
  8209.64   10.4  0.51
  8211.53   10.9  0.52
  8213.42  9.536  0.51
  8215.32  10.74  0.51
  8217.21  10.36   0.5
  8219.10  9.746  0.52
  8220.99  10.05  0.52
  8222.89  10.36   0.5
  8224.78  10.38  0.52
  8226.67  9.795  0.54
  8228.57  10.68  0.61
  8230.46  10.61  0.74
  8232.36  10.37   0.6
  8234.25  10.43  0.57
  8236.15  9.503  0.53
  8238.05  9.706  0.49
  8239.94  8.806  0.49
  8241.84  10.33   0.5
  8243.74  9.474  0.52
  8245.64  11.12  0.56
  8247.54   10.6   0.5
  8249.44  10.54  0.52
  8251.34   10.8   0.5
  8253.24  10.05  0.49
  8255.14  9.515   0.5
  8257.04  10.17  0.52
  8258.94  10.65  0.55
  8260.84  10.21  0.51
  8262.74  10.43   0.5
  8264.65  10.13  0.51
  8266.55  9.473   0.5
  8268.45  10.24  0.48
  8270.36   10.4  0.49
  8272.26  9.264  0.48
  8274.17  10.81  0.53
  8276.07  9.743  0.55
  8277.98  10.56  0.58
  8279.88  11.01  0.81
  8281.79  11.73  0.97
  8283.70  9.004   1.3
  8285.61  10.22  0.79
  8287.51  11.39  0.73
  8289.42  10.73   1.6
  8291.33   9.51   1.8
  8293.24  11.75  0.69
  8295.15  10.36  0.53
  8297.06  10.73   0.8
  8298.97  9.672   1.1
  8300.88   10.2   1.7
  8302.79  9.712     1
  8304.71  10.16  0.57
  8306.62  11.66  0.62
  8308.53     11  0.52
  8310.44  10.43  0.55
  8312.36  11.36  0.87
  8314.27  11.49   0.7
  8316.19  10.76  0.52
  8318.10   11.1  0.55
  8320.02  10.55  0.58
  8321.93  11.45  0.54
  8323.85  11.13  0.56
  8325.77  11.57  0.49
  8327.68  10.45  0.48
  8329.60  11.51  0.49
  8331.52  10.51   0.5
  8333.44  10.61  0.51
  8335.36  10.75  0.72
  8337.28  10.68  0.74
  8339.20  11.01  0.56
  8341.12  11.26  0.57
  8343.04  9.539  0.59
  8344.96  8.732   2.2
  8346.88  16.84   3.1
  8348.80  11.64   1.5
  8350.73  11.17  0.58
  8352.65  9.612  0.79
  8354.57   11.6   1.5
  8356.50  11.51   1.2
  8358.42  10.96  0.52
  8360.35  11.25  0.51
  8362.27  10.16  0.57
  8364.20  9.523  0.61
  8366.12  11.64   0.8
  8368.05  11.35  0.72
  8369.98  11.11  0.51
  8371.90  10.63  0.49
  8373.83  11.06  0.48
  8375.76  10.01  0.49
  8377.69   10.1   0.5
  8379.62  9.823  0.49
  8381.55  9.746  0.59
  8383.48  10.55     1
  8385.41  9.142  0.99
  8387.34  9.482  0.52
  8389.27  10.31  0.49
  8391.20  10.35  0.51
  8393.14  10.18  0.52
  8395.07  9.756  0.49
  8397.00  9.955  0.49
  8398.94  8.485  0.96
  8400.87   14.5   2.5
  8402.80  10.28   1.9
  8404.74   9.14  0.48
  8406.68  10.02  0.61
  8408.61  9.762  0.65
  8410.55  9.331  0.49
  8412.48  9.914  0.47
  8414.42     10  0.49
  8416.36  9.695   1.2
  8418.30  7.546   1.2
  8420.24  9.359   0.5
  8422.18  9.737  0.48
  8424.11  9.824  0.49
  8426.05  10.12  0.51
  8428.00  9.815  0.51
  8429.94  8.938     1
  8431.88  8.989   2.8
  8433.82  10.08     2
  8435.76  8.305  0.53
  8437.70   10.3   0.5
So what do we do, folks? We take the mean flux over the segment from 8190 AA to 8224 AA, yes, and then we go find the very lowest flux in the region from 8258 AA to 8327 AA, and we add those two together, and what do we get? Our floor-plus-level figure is 19.2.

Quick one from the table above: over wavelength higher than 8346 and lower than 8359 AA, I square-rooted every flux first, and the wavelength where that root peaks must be 8346.88 AA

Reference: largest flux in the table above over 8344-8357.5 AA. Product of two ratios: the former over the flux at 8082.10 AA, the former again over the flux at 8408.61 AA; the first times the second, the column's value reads 2.57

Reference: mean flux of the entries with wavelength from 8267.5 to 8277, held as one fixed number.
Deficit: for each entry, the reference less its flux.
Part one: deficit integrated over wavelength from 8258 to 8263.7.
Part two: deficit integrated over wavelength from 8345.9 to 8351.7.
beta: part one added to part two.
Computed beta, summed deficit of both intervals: -20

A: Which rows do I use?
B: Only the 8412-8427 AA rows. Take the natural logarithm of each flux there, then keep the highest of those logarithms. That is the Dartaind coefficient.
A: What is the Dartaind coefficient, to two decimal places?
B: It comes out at 2.31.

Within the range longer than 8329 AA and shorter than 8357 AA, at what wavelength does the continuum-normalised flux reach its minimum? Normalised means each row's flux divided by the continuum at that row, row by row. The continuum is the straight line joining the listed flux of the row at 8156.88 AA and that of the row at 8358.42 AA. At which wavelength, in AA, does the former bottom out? 8344.96 AA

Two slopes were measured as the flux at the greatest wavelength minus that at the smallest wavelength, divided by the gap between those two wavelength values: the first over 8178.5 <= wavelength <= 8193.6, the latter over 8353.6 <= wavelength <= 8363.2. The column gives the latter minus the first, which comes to -0.23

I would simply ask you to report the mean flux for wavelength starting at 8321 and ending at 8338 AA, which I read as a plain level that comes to 10.96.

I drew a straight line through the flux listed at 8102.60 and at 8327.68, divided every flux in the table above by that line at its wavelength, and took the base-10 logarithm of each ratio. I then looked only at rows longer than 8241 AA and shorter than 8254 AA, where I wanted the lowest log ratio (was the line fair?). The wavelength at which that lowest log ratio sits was 8243.74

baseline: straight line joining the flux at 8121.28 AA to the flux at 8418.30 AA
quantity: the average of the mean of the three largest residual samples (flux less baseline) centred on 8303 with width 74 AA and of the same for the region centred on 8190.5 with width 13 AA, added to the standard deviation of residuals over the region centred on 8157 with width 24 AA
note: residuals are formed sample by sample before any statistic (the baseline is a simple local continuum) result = 2.2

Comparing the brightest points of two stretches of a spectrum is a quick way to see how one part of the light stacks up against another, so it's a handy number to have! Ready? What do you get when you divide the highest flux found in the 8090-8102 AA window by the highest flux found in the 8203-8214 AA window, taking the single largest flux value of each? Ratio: 1.08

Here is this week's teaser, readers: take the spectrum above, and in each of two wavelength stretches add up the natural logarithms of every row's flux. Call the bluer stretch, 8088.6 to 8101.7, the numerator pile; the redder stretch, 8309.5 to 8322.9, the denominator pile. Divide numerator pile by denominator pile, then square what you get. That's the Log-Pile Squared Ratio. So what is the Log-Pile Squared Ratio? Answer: 1.02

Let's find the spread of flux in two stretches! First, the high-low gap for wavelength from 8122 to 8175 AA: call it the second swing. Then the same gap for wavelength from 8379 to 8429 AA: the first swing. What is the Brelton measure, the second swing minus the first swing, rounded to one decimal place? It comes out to -5.2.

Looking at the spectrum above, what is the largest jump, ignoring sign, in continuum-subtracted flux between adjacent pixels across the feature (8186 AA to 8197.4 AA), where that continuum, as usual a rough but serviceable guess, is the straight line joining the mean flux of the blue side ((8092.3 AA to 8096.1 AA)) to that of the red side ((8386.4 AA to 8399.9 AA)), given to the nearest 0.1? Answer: 2.1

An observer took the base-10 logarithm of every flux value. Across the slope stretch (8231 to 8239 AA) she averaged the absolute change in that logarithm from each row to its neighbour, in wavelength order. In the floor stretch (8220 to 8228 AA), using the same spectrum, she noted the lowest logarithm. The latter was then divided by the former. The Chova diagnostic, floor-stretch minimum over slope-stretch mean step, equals 57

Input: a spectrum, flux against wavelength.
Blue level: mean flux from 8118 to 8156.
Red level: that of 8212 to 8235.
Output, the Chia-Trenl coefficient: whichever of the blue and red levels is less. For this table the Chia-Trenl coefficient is 10.3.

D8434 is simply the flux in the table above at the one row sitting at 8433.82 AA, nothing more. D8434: 10.08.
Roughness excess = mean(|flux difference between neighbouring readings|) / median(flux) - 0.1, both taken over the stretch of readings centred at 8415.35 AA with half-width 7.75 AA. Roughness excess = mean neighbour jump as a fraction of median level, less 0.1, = -0.016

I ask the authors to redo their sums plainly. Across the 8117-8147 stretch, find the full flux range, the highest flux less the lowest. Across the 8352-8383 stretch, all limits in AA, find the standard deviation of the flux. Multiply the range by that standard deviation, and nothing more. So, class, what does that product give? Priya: 1.3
